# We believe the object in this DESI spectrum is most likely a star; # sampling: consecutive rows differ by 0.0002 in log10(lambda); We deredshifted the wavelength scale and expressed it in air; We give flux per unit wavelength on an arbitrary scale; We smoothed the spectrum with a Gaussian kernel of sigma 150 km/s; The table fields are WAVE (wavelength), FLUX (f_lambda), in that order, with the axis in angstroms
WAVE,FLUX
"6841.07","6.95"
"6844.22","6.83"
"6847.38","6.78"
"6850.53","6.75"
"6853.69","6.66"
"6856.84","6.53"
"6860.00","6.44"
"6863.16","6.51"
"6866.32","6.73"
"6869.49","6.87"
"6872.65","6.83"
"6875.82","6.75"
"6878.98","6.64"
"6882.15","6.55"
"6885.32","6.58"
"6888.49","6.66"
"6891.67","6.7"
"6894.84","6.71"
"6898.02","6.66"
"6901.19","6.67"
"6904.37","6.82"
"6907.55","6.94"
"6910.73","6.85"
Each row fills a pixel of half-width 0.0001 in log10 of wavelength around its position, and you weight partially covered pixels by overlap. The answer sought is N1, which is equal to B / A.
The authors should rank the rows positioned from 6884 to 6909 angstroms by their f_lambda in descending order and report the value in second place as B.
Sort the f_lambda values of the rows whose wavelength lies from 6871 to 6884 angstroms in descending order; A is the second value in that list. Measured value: 1.01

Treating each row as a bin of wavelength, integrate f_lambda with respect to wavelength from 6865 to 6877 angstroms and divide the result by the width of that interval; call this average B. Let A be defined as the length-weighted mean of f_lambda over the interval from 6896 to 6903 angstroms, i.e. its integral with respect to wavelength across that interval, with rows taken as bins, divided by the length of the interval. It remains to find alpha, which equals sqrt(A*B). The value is 6.73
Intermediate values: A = 6.67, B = 6.79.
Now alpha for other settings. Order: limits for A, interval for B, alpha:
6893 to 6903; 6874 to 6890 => 6.66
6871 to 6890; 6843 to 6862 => 6.66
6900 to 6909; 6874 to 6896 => 6.73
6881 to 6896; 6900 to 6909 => 6.73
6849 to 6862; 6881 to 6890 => 6.60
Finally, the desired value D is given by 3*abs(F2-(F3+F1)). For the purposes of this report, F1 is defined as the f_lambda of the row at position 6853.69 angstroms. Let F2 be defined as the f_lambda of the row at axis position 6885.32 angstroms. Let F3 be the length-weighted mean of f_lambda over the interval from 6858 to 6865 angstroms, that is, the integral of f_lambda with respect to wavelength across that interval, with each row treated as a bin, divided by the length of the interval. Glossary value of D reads 19.7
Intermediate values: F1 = 6.66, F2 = 6.58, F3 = 6.49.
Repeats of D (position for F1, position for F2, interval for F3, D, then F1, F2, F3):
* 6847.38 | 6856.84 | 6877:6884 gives 20.6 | 6.78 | 6.53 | 6.61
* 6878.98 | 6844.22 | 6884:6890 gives 19.3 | 6.64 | 6.83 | 6.62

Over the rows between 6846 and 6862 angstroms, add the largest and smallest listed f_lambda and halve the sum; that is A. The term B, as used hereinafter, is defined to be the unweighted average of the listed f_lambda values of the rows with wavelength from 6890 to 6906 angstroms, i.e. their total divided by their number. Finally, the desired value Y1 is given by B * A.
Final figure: 44.4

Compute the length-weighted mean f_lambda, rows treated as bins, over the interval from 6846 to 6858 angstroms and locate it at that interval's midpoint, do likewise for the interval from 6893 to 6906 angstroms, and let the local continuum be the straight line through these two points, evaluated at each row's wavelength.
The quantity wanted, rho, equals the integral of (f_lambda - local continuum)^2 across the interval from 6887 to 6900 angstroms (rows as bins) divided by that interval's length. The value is 0.0016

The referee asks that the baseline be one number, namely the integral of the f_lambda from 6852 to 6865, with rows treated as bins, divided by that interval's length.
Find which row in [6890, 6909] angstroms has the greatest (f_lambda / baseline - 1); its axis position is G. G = 6907.55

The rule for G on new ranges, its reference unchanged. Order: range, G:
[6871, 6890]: 6872.65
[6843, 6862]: 6844.22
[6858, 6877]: 6869.49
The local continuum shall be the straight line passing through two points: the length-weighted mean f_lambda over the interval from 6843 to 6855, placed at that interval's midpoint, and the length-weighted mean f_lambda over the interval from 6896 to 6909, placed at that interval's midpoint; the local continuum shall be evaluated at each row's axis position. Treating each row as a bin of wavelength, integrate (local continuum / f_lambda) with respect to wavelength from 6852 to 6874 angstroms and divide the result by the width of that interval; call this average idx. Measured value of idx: 1.02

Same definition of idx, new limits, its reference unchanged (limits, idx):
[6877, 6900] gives 1.02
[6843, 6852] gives 0.99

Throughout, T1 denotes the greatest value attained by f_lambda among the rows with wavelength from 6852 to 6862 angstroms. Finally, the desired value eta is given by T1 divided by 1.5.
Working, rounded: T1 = 6.66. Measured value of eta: 4.44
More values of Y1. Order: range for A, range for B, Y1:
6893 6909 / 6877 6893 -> 45.1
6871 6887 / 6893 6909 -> 45.2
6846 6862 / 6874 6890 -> 43.9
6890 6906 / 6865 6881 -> 45.6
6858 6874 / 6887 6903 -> 44.5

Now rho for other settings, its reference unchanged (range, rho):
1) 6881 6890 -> 0.0144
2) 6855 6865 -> 0.0391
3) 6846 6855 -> 0.0047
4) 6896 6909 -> 0.0146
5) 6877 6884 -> 0.0139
